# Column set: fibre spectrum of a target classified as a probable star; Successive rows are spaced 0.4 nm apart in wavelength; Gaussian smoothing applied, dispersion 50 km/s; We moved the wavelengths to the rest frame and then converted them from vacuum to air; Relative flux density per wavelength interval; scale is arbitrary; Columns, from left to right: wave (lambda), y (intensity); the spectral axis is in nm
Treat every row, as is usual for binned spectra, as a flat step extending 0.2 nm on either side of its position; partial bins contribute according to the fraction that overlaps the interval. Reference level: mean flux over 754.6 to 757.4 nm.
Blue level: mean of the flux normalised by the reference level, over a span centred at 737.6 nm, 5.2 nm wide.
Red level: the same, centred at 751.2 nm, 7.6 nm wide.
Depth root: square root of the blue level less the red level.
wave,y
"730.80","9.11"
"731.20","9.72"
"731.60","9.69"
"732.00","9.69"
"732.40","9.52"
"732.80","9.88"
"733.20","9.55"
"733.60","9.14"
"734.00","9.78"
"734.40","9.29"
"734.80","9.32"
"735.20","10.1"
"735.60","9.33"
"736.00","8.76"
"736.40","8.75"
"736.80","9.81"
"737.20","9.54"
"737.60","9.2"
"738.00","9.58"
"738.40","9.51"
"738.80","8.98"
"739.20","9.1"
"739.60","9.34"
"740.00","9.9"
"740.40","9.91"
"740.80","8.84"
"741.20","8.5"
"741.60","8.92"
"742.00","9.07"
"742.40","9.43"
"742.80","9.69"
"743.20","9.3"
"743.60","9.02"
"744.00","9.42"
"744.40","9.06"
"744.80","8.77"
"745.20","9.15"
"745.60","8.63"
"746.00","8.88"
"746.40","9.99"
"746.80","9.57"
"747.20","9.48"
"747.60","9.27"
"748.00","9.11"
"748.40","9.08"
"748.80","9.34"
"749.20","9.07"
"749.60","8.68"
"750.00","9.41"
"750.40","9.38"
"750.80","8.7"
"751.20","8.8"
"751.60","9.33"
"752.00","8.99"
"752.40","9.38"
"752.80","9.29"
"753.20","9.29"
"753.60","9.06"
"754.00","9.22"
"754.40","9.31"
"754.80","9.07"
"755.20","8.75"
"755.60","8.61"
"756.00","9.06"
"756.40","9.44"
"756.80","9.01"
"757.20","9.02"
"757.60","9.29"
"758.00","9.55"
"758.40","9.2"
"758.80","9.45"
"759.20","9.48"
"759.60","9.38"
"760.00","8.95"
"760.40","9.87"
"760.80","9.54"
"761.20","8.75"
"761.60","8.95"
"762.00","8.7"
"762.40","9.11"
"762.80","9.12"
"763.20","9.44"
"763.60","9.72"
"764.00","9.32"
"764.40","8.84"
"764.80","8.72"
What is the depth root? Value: 0.16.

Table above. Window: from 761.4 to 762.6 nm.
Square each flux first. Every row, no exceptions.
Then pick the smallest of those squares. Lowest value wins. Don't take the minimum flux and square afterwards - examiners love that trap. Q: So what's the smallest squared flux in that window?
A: 75.7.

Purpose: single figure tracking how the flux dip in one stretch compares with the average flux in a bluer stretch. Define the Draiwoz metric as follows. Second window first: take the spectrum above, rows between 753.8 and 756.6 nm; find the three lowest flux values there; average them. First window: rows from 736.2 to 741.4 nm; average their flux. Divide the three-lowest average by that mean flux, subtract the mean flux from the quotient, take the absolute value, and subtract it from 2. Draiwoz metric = -6.36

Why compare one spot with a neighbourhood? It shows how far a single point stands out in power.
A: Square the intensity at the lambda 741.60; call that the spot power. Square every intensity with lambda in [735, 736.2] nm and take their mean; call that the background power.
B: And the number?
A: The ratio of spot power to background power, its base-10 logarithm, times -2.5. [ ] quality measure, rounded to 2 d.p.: 0.12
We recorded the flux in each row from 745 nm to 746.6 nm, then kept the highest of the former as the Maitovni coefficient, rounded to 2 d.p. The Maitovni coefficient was 9.99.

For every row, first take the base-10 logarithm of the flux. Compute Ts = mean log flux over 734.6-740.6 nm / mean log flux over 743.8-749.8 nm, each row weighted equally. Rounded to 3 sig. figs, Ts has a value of 1.01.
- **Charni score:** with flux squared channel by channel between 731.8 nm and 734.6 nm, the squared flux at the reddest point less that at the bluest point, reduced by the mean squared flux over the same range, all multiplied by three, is -297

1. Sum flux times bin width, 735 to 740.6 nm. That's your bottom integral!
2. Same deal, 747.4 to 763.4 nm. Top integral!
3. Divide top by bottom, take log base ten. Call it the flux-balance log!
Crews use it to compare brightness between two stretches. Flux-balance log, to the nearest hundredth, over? 0.44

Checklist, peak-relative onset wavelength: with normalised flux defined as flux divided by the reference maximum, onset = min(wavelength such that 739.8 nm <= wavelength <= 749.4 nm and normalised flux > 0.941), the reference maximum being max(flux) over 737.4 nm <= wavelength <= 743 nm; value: 740.00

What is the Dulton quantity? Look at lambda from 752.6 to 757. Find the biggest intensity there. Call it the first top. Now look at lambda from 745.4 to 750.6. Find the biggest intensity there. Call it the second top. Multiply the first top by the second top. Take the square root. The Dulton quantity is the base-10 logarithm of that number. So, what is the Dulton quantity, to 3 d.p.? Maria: 0.987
